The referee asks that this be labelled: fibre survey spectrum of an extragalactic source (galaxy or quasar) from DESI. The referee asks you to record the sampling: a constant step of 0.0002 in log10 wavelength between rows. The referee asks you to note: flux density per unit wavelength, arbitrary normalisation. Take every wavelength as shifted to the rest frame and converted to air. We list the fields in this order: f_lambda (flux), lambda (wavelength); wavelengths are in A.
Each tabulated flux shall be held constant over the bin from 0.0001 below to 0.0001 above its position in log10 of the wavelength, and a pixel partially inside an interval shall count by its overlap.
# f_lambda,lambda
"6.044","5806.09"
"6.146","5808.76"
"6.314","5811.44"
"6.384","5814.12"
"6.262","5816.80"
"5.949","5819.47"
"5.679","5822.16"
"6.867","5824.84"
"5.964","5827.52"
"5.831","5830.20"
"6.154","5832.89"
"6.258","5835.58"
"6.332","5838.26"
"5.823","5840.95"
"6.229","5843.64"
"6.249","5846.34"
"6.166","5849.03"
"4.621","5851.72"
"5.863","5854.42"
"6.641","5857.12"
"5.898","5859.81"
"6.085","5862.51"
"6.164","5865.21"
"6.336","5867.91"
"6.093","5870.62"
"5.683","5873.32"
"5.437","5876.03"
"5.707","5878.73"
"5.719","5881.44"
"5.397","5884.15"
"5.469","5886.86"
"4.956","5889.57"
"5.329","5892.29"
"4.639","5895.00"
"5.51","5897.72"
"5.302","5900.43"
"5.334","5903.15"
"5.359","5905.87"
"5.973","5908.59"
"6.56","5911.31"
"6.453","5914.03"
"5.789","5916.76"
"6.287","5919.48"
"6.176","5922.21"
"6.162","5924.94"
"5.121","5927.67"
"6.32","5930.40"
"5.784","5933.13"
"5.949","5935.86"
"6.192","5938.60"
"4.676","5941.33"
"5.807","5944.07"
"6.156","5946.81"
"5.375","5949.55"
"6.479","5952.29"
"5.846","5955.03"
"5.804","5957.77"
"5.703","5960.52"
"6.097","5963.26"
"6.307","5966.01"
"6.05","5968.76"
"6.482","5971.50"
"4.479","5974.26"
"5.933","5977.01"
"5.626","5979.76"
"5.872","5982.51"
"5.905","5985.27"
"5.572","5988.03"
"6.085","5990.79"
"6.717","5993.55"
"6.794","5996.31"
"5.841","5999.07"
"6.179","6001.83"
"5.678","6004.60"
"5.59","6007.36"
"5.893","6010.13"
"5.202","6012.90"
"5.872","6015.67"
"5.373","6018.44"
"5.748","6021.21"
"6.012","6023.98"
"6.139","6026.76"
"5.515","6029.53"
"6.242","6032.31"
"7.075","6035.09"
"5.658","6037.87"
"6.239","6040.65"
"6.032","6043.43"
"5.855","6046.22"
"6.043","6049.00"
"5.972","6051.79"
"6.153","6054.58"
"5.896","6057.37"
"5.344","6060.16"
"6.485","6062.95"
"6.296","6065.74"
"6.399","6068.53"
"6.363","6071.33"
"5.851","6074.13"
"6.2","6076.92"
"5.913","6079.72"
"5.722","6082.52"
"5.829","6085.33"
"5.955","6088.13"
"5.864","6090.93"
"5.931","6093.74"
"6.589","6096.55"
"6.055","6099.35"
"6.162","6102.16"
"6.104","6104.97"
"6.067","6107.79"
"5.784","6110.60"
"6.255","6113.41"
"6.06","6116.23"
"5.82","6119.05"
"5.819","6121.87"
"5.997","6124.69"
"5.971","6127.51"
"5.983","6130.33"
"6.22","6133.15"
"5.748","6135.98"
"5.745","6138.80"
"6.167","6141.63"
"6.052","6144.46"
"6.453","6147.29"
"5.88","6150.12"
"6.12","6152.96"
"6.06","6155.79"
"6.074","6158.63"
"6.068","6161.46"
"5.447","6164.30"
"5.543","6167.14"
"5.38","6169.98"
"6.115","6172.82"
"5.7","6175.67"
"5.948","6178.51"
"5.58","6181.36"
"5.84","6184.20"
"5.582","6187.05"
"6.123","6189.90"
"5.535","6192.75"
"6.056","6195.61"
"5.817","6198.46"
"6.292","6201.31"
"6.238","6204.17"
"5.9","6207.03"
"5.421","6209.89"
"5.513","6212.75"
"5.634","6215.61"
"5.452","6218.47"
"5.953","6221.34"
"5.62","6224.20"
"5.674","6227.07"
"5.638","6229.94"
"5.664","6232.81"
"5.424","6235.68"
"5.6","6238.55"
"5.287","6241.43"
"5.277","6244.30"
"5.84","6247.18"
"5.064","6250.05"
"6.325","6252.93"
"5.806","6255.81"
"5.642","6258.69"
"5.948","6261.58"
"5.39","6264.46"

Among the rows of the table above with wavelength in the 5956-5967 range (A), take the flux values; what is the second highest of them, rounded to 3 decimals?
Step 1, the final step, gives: 6.097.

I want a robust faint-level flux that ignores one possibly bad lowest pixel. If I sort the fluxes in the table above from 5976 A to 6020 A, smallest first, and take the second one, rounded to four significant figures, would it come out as 5.373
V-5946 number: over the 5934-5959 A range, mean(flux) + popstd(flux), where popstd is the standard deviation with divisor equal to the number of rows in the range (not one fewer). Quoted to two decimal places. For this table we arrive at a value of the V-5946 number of 6.30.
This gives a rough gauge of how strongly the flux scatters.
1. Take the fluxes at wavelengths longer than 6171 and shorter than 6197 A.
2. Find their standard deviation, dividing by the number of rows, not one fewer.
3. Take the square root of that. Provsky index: 0.48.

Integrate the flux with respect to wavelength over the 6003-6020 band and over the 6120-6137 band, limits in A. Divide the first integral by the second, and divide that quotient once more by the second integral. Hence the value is 0.009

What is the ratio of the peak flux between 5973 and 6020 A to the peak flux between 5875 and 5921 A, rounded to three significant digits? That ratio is 1.04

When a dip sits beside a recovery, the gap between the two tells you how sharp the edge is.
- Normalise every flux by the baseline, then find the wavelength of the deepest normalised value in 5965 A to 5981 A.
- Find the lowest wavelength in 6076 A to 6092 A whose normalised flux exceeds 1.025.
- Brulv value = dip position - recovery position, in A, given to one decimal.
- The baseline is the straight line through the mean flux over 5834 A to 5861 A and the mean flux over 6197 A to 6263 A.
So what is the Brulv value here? -102.7 A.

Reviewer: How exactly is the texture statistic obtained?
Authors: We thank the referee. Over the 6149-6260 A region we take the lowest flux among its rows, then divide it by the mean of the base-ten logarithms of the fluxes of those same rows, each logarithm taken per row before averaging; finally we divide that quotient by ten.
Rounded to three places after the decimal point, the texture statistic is 0.667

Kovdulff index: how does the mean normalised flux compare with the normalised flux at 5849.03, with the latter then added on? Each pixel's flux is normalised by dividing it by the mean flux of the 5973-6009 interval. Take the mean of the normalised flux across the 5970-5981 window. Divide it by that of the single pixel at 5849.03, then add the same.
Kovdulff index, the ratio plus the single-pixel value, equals 1.964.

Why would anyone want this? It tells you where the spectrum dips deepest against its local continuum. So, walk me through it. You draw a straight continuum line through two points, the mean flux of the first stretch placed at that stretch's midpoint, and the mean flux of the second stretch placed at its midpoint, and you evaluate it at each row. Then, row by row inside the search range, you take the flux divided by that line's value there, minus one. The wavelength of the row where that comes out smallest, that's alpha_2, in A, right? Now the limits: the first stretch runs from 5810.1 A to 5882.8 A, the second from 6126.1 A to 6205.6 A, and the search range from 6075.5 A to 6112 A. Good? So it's 6082.52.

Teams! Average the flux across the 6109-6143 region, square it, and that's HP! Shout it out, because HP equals 36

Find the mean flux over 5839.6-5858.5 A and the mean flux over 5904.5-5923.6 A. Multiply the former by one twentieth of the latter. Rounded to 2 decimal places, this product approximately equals 1.81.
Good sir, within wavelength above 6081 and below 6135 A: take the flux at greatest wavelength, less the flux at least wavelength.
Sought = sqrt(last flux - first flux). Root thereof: 0.71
